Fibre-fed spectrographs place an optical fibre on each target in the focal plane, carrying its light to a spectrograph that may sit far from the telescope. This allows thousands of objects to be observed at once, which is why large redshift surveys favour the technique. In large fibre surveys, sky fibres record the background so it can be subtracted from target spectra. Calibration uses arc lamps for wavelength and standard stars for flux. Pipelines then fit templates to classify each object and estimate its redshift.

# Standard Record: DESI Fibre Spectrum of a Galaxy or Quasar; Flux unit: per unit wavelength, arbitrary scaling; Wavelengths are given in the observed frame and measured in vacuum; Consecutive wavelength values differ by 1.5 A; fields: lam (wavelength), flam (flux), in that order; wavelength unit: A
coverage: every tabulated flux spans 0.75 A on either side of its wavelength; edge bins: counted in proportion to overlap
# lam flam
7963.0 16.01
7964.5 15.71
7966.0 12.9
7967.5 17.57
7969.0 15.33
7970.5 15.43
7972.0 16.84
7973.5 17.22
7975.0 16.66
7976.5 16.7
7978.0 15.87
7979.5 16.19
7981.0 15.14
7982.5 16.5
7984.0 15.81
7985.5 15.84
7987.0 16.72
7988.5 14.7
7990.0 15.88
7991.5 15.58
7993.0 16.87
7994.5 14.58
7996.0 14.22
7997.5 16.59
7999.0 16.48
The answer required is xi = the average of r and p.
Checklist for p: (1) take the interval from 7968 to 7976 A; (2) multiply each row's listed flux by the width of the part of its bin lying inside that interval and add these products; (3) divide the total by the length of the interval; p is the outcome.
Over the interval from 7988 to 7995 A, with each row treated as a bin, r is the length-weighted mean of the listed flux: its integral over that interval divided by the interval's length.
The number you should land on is 16.0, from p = 16.3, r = 15.6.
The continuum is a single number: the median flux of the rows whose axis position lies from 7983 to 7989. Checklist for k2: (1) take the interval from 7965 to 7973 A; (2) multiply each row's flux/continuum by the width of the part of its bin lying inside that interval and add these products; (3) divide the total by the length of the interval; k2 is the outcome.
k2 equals 0.99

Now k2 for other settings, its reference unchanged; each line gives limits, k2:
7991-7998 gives 0.98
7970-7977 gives 1.05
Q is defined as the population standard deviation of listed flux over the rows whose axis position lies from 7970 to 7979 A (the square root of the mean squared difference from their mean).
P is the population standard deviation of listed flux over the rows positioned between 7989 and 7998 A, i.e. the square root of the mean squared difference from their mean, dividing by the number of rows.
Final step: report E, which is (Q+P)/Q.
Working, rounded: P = 1.0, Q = 0.61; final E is 2.6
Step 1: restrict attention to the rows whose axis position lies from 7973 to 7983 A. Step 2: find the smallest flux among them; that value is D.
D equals 15.14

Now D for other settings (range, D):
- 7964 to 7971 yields 12.9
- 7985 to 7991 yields 14.7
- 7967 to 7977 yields 15.33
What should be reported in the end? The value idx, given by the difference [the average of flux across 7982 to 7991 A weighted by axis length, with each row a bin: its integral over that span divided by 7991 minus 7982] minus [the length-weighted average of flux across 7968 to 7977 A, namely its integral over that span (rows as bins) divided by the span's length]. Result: -0.5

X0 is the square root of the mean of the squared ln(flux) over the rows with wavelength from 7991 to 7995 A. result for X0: 2.75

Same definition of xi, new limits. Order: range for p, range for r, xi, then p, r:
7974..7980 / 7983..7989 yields 16.1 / 16.4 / 15.8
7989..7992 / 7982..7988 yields 15.9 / 15.7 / 16.1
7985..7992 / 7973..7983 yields 16.0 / 15.7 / 16.3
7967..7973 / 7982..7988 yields 16.2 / 16.3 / 16.1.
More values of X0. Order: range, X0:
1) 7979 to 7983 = 2.77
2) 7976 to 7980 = 2.79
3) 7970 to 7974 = 2.80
